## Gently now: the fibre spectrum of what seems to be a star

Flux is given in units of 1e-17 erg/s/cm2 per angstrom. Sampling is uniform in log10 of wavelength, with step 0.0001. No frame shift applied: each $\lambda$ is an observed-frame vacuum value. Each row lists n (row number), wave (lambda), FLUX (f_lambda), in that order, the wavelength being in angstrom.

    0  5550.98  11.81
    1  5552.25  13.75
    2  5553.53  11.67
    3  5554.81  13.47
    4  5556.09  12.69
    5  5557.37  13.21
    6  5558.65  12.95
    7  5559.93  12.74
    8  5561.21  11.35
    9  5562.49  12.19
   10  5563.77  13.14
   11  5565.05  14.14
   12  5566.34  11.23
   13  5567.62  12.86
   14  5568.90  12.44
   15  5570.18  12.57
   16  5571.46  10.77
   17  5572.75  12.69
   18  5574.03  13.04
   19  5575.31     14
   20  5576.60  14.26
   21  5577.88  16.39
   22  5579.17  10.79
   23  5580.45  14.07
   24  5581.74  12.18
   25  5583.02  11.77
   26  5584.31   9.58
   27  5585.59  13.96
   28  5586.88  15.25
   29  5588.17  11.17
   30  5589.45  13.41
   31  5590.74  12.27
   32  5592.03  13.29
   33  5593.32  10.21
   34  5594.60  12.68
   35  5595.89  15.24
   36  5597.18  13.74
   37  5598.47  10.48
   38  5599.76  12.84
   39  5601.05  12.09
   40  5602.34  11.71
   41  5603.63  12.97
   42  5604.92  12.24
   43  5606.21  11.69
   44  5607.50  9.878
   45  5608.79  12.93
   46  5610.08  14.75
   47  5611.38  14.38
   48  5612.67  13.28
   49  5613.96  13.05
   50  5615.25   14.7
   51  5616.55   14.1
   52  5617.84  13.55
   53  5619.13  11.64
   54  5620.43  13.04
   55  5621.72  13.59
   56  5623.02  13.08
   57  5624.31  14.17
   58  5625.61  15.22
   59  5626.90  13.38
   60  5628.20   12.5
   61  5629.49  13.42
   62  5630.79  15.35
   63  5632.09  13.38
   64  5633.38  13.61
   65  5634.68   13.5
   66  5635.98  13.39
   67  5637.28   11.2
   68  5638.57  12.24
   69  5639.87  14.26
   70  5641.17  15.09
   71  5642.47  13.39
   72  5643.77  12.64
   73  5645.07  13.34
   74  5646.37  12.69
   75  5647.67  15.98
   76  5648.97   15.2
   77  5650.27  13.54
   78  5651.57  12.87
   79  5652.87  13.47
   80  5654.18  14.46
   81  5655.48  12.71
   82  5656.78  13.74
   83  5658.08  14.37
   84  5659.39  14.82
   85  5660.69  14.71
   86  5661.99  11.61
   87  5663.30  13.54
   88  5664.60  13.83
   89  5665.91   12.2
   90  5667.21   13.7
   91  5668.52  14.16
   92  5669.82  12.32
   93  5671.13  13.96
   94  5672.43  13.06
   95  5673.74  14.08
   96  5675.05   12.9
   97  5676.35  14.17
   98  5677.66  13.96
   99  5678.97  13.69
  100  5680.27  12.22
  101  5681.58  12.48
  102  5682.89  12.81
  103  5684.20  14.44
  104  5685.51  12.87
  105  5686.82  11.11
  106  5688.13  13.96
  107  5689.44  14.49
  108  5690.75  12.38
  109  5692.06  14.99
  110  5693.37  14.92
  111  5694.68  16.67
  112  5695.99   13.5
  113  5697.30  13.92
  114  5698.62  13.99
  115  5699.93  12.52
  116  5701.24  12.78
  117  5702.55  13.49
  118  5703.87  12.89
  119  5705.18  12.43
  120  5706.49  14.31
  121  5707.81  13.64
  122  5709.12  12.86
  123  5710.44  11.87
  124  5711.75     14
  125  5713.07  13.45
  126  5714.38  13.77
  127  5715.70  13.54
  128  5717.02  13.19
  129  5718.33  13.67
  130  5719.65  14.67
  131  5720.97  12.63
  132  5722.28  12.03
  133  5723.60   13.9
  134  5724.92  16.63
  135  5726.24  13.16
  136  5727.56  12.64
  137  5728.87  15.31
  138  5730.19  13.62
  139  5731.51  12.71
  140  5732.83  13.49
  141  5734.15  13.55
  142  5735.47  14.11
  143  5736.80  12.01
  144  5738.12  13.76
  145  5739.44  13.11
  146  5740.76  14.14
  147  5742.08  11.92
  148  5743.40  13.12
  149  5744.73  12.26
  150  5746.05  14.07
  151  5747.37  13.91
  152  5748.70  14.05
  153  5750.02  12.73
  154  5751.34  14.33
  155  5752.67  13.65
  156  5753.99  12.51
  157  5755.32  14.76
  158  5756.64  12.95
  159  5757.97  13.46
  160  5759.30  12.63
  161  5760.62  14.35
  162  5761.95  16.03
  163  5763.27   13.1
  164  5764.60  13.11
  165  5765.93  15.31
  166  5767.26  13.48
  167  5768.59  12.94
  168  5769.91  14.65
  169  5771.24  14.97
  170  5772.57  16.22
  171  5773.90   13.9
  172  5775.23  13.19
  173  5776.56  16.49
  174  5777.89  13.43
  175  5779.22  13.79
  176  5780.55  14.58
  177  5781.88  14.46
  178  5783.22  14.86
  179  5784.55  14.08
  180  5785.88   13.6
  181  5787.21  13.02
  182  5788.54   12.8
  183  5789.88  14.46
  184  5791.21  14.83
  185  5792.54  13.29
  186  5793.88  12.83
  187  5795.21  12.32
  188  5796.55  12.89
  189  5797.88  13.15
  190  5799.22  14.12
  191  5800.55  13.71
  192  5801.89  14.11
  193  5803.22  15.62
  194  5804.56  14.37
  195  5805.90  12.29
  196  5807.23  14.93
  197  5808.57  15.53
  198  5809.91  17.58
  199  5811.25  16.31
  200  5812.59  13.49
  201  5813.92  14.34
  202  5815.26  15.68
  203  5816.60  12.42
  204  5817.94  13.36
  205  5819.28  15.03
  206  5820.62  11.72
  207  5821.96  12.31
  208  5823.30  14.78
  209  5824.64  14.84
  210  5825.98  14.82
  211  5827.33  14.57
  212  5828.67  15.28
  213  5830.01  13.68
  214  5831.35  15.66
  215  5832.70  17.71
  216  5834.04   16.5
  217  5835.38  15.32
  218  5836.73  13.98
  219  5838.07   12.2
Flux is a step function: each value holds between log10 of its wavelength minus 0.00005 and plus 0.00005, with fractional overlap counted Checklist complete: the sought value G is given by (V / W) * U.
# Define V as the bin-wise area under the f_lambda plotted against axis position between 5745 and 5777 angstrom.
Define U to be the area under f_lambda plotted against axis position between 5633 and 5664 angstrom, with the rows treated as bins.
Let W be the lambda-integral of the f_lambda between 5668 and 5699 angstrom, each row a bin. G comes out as 447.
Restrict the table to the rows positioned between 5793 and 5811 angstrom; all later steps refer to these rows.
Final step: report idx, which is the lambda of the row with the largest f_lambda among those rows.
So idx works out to 5809.91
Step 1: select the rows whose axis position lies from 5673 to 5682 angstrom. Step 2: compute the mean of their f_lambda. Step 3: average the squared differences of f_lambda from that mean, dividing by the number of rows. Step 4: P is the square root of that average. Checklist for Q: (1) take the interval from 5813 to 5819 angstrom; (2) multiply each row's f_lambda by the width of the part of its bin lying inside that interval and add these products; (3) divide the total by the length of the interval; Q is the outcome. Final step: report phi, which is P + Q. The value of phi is 14.8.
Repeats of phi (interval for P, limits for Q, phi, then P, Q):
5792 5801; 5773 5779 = 14.8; 0.6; 14.3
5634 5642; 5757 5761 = 14.6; 1.3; 13.4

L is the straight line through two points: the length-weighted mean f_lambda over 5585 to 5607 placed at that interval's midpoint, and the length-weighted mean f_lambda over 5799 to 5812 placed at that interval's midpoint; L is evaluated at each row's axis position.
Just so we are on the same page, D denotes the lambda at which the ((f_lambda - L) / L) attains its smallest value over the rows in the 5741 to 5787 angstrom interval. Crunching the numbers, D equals 5742.08 angstrom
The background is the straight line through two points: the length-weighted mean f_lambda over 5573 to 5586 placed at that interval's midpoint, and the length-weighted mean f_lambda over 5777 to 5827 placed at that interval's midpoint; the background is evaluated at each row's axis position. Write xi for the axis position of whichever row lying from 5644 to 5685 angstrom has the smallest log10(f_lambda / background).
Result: 5661.99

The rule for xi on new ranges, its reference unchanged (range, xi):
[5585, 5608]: 5607.50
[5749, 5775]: 5753.99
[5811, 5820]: 5816.60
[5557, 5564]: 5561.21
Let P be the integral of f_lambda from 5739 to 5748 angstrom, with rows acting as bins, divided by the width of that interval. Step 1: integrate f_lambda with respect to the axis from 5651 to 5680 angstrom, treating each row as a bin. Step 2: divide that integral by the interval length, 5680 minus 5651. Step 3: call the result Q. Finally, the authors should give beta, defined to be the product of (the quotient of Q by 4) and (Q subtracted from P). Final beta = -1.1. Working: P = 13.2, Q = 13.55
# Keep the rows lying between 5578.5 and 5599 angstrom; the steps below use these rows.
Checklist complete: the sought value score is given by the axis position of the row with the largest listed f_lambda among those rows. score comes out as 5586.88 angstrom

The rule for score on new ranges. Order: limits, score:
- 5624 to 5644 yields 5630.79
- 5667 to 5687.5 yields 5684.20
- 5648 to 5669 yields 5648.97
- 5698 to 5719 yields 5706.49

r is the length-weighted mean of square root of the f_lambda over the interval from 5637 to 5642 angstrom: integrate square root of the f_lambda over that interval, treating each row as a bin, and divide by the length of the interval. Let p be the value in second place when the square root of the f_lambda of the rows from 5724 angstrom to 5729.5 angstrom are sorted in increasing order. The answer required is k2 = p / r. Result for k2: 0.99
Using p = 3.63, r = 3.65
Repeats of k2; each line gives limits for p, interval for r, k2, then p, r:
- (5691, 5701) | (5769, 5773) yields 0.95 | 3.67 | 3.89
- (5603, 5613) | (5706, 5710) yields 0.93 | 3.42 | 3.66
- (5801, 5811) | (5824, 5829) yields 0.98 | 3.76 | 3.85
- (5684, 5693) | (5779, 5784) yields 0.93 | 3.52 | 3.80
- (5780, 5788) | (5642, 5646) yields 1.02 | 3.69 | 3.62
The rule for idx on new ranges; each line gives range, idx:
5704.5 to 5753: 5724.92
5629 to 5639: 5630.79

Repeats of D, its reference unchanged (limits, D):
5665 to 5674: 5665.91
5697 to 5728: 5710.44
